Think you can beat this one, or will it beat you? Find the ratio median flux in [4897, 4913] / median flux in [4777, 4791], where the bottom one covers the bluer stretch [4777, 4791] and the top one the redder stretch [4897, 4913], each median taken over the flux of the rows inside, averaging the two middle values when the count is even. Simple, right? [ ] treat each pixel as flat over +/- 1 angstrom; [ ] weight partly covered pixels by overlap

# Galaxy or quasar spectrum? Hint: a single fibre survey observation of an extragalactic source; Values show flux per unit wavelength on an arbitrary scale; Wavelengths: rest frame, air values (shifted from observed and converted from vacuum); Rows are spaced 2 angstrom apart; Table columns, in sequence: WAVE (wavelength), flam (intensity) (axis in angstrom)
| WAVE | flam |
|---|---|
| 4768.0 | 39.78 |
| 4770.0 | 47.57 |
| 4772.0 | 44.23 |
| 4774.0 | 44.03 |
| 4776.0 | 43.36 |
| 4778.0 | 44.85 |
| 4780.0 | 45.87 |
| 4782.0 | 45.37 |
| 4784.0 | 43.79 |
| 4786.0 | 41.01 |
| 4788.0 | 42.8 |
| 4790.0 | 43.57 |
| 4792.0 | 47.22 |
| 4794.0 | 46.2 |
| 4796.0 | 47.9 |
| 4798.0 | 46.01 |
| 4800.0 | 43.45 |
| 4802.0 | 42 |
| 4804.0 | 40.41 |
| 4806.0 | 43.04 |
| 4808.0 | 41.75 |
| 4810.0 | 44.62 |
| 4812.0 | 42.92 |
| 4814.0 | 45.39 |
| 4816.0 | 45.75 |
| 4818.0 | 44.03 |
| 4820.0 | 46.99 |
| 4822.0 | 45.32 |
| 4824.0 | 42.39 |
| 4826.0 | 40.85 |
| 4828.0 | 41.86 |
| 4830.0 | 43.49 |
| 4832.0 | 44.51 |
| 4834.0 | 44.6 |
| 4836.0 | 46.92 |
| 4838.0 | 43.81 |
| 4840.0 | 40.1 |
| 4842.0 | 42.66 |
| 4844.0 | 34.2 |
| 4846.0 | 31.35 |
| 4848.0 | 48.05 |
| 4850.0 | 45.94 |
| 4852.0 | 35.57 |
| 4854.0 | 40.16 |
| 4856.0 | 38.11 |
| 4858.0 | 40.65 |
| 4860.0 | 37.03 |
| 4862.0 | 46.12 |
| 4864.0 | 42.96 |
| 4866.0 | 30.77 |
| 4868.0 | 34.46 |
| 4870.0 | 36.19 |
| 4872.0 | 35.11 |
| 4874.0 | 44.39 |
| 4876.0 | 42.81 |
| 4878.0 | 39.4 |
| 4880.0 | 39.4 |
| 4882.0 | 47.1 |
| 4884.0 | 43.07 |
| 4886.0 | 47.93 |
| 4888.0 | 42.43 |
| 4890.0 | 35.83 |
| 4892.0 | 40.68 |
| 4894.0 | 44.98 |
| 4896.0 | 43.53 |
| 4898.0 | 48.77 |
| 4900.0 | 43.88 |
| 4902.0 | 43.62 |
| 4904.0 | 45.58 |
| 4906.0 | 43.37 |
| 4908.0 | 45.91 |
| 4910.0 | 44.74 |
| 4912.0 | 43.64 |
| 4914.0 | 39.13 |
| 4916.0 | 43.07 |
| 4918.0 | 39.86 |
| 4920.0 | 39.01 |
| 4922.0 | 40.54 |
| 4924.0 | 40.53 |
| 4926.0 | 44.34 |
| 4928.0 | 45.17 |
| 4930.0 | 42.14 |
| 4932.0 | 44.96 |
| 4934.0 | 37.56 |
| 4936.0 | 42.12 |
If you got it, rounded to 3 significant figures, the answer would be 1.01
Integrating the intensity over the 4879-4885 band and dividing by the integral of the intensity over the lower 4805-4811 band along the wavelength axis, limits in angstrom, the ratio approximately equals 1.00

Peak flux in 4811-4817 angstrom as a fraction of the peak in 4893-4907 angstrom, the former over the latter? 0.94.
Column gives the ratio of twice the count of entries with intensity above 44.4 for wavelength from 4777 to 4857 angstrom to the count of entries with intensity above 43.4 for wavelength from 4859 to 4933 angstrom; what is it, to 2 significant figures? 2.1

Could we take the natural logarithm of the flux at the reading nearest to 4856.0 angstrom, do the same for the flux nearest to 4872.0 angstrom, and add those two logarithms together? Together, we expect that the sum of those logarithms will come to 7.2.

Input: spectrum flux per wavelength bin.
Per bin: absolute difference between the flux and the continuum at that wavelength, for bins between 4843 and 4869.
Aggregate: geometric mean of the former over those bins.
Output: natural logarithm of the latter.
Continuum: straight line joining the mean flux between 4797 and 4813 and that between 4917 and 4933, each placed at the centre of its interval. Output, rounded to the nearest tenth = 1.5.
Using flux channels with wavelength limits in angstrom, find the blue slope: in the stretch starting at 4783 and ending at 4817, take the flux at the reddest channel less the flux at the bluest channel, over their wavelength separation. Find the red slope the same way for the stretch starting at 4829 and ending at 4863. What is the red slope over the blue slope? 1.3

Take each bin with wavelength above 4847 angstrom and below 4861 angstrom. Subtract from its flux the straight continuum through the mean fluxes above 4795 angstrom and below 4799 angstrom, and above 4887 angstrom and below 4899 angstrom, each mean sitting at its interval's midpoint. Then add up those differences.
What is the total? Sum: -26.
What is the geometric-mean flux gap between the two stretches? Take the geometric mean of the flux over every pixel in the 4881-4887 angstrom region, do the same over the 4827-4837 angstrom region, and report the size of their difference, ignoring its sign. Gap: 1.7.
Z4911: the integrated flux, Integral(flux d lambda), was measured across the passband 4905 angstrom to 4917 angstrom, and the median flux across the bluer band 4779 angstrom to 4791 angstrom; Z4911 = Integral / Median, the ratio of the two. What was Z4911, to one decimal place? 11.9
